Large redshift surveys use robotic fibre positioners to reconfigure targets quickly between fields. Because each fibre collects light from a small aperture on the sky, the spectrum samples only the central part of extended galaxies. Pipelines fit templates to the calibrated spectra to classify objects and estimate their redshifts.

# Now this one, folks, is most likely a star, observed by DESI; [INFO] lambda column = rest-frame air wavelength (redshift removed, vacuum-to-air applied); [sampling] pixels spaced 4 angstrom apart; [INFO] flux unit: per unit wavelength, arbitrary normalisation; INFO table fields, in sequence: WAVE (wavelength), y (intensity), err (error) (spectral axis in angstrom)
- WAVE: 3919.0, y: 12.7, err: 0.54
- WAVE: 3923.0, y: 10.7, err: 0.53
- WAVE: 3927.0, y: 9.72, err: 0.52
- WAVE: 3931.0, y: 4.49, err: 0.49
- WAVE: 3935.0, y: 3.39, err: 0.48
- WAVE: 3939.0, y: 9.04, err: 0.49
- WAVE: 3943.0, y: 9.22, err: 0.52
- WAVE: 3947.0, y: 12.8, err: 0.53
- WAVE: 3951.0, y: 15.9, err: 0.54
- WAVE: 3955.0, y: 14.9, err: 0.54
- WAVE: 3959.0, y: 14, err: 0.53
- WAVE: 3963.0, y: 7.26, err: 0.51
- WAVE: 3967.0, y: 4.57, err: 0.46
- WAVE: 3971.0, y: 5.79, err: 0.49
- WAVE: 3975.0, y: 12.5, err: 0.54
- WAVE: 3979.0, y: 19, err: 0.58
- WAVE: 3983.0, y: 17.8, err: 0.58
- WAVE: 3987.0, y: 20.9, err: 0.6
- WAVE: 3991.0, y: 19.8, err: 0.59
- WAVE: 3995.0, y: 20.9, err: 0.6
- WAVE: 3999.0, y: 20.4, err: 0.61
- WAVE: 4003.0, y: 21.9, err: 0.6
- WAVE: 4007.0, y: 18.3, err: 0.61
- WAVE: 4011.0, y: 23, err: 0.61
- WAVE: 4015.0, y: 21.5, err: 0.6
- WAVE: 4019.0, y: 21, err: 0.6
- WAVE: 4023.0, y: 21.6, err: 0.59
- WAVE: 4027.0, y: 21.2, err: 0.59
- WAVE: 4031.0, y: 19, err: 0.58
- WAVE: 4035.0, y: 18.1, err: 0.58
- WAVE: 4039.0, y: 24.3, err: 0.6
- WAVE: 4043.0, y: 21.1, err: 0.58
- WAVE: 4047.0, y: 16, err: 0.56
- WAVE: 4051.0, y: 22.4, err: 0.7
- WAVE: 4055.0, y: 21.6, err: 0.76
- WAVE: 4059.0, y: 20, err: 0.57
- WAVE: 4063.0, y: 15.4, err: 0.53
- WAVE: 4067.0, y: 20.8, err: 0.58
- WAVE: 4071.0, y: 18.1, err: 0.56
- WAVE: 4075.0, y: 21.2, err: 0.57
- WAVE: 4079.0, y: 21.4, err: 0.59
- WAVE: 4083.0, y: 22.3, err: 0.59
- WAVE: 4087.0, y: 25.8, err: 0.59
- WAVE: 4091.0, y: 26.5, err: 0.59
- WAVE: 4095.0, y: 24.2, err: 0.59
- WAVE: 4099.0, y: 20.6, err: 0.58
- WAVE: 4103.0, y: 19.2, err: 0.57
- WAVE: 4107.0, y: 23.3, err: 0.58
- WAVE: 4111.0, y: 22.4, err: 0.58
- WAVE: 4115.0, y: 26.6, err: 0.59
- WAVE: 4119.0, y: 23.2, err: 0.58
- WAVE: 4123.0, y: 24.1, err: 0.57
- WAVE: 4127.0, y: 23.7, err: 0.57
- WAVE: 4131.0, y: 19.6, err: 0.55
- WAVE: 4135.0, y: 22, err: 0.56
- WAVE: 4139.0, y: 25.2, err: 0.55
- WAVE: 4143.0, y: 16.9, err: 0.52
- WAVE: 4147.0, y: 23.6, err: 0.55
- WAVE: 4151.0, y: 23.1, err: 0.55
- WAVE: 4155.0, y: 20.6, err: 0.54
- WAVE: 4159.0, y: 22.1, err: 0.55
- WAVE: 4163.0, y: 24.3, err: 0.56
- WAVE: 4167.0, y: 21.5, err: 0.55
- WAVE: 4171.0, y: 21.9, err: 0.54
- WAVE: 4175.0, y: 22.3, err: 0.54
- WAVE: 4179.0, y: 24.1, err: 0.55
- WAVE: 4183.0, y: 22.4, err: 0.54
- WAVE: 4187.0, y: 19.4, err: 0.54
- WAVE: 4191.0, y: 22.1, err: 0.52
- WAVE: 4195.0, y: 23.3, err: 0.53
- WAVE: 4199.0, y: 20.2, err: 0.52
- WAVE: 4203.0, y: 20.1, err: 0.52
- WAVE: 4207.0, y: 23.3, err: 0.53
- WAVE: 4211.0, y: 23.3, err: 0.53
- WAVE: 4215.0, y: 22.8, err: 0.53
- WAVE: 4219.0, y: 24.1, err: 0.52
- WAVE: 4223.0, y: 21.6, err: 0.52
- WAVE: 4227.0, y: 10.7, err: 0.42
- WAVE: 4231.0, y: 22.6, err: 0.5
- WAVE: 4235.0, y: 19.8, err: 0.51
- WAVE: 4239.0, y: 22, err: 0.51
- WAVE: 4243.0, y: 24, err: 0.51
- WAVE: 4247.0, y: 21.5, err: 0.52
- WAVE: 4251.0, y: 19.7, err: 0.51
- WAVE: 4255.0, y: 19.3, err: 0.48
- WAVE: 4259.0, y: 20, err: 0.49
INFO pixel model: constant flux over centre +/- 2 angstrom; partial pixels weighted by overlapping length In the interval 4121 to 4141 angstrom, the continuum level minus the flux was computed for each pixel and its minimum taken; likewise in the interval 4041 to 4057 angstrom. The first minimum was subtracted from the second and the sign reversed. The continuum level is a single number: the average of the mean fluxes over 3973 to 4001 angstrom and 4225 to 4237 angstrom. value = -2.8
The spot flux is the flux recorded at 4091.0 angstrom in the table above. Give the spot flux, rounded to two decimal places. 26.50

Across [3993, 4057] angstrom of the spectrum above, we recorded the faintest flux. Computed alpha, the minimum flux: 16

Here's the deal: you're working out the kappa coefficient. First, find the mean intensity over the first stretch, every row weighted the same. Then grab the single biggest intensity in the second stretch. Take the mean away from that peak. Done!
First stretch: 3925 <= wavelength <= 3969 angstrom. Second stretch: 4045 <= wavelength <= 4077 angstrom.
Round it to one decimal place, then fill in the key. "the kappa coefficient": 12.8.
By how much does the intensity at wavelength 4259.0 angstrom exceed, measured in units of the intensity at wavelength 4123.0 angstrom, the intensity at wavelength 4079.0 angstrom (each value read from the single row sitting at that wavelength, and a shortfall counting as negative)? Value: -0.06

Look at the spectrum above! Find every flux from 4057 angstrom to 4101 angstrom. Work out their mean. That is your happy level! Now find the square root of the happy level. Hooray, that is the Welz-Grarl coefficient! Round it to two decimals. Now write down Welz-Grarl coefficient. 4.63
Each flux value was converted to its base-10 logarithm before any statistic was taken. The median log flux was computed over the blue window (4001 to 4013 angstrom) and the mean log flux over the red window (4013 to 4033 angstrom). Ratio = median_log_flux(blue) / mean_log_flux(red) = 1.016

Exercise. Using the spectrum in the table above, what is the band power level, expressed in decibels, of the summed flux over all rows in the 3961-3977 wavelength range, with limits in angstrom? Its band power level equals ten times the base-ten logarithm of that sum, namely 14.8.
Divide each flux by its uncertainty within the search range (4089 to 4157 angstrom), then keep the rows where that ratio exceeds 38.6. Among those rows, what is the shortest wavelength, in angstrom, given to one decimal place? 4091.0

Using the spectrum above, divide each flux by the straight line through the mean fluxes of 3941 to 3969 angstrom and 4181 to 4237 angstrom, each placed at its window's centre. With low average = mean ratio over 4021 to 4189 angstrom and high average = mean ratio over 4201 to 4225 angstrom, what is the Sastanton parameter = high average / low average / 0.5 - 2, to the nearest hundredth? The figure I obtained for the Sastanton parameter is -0.35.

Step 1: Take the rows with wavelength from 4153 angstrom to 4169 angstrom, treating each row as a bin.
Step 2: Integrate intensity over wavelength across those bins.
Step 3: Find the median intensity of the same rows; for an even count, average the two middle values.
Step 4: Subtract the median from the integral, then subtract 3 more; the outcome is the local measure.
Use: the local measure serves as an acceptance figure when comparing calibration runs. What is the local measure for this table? 329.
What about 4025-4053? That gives 544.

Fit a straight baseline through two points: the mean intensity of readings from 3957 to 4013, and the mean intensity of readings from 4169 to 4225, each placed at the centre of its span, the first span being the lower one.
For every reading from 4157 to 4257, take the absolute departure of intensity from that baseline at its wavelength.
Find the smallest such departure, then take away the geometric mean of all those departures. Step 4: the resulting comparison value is -1.03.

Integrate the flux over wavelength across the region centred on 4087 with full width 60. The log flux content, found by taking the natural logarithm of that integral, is 7.18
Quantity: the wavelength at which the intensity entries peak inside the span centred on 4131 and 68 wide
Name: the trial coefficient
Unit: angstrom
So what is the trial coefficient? 4115.0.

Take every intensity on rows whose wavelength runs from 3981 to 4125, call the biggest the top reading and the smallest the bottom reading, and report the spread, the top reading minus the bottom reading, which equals 11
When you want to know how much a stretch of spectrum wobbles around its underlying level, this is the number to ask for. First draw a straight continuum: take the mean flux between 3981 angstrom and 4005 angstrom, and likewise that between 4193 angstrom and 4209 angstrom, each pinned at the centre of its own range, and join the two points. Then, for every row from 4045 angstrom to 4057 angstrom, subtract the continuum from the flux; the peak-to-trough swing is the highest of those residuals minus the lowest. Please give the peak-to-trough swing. 6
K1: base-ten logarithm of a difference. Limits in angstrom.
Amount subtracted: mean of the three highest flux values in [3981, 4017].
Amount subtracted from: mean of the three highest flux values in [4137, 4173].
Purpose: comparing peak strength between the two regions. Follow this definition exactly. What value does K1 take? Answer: 0.35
